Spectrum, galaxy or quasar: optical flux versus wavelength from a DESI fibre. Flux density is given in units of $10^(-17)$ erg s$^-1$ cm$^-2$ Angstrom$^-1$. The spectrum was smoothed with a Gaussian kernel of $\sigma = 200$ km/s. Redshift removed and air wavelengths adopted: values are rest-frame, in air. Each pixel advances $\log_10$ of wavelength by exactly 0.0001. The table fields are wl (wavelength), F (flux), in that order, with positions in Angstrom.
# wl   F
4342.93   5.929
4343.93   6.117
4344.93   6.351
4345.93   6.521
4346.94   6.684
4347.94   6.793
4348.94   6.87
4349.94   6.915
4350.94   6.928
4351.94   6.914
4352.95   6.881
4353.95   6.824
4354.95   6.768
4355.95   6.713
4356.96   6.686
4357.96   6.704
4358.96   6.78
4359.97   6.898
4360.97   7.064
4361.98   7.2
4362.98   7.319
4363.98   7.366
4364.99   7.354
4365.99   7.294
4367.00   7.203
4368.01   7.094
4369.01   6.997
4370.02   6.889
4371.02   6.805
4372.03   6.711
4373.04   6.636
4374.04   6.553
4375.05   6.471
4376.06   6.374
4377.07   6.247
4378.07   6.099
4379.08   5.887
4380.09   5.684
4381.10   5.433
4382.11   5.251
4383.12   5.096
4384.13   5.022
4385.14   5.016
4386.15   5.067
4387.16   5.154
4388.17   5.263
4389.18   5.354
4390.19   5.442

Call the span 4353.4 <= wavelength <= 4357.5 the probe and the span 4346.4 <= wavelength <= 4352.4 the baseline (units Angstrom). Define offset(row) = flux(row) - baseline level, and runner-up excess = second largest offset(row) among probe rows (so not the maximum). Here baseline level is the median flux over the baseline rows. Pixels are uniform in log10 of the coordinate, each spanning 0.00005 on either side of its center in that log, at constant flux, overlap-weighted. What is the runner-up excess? -0.12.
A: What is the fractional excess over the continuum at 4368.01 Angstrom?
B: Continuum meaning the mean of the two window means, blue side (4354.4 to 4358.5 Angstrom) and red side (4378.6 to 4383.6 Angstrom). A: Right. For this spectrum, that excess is 0.164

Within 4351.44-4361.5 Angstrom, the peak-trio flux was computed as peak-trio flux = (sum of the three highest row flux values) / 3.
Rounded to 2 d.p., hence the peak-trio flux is 6.96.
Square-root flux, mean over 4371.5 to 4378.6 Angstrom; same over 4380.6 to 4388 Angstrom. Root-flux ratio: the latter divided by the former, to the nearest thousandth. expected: 0.894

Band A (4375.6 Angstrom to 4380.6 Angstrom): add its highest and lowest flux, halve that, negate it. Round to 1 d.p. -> -6.0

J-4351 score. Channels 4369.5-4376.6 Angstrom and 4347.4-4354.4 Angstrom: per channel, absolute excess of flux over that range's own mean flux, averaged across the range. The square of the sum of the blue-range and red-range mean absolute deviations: 0.034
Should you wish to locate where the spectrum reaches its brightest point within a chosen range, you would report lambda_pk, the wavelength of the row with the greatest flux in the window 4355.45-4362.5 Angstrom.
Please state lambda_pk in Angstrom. 4361.98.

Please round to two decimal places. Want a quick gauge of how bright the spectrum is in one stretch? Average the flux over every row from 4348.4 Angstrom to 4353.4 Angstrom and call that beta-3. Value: 6.90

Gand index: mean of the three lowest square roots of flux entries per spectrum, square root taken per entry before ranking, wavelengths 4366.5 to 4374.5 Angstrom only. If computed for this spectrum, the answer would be 2.58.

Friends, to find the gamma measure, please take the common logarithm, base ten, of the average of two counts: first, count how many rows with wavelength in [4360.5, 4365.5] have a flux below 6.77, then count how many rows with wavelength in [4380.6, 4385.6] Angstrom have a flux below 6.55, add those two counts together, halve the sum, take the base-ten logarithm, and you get 0.40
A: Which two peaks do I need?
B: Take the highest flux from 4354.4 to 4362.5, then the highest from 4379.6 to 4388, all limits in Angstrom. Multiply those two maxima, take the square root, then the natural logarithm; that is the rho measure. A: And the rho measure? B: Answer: 1.86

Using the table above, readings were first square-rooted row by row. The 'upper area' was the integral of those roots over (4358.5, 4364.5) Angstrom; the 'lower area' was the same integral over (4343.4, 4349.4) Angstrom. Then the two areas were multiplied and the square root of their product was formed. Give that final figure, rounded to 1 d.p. 15.7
